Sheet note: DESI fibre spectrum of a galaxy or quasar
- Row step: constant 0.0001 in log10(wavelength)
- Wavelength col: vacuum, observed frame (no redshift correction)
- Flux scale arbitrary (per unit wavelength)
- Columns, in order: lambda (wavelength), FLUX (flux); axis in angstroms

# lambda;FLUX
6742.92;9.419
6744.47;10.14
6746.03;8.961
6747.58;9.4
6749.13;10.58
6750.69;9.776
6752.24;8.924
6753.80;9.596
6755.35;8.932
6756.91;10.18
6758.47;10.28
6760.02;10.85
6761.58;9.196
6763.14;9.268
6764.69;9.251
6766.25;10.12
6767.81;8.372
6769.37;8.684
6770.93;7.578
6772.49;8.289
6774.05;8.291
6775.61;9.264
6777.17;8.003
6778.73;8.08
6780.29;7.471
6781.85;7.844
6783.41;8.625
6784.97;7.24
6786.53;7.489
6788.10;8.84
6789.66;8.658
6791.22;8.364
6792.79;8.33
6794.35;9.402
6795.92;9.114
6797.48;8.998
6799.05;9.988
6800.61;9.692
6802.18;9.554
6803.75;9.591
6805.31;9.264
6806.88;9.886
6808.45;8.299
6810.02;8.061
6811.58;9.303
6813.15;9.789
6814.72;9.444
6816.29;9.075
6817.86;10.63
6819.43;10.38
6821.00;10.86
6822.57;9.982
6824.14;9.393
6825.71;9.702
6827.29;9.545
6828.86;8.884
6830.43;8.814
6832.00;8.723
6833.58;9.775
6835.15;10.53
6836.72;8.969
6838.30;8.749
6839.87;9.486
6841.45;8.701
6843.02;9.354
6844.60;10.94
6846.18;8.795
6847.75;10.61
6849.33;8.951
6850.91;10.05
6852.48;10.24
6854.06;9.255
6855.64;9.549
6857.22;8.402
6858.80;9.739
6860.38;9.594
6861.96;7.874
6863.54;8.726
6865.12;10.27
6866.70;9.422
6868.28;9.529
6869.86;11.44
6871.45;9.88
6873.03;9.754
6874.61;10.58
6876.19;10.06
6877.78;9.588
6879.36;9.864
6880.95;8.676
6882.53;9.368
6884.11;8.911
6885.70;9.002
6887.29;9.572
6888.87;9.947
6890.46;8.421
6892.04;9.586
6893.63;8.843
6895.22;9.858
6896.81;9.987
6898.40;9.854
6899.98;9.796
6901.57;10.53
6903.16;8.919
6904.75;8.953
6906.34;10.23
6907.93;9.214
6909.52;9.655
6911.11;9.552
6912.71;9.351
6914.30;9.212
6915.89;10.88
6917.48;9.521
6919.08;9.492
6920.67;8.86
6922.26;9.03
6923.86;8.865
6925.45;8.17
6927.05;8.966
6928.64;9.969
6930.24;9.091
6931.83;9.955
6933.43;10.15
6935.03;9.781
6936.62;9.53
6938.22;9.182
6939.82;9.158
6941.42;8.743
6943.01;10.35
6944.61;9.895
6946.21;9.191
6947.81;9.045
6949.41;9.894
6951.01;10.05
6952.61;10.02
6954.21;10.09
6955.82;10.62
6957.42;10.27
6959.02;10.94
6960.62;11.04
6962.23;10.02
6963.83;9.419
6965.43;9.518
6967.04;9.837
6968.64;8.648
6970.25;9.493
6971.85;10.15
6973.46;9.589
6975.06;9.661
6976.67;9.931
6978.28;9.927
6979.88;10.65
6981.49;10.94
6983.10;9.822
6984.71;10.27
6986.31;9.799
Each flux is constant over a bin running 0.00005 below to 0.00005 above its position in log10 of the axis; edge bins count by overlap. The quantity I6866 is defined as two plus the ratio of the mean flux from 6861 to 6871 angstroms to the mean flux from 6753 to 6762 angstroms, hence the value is 2.97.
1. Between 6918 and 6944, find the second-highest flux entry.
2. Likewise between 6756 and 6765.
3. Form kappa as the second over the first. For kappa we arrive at 1.01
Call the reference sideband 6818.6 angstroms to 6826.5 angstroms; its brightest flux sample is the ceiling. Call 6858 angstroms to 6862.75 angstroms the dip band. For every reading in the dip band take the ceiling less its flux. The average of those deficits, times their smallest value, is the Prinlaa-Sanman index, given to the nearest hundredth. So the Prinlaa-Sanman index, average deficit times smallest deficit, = 2.01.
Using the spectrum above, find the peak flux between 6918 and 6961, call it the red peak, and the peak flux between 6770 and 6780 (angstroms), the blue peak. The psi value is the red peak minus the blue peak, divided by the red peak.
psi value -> 0.161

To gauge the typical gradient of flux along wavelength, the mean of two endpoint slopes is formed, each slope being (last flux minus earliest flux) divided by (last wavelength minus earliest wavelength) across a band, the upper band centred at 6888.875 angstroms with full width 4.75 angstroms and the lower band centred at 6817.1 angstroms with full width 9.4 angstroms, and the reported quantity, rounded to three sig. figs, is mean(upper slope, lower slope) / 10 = -0.0113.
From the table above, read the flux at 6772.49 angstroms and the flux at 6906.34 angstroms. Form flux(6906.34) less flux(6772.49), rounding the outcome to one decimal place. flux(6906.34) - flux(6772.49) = 1.9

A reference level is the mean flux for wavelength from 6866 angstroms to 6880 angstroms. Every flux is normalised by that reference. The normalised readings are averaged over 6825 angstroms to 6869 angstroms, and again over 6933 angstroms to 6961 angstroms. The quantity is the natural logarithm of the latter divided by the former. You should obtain 0.05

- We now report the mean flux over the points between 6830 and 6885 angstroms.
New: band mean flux 9.52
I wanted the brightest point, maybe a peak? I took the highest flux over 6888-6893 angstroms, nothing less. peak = 9.947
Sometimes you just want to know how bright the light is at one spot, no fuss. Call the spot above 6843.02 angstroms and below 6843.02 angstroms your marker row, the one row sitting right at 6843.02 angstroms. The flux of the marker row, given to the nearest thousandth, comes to 9.354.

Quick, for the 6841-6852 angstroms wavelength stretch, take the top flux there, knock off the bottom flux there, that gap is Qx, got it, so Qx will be 2.2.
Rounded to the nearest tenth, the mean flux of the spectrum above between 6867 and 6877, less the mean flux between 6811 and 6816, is 0.7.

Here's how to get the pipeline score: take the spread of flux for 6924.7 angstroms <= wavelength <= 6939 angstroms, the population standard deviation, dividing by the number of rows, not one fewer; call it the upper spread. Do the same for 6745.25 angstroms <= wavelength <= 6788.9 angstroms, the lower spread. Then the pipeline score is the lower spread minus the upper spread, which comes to 0.37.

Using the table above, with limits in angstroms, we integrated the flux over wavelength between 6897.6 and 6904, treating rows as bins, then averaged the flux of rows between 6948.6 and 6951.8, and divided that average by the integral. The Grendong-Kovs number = 0.16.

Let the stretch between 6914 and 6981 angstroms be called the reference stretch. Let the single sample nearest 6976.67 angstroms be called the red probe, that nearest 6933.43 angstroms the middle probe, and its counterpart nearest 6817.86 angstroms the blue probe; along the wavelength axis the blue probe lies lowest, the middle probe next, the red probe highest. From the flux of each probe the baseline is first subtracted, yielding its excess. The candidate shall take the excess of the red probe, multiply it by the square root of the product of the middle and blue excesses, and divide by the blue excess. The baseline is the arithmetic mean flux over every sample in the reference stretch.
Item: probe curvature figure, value 0.2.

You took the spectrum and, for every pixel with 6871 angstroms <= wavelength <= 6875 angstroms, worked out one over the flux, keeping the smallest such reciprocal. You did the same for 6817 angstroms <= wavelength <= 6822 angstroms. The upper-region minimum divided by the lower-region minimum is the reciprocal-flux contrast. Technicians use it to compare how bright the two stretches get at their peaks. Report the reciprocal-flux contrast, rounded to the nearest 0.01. 1.03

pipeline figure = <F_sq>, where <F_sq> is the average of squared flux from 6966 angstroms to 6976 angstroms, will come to 92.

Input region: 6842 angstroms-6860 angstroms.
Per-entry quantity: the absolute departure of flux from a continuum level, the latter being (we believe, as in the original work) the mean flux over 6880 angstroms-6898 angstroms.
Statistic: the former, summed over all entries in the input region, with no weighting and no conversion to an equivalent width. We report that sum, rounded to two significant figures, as 7.2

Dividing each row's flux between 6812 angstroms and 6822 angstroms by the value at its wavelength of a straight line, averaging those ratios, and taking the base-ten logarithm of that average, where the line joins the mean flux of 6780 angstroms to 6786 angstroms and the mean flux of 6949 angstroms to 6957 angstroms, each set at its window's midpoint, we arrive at 0.08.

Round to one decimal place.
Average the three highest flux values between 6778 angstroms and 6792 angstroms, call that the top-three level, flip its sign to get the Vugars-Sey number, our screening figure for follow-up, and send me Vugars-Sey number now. -8.7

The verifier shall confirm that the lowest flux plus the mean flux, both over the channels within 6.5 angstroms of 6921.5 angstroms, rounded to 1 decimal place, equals 17.4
